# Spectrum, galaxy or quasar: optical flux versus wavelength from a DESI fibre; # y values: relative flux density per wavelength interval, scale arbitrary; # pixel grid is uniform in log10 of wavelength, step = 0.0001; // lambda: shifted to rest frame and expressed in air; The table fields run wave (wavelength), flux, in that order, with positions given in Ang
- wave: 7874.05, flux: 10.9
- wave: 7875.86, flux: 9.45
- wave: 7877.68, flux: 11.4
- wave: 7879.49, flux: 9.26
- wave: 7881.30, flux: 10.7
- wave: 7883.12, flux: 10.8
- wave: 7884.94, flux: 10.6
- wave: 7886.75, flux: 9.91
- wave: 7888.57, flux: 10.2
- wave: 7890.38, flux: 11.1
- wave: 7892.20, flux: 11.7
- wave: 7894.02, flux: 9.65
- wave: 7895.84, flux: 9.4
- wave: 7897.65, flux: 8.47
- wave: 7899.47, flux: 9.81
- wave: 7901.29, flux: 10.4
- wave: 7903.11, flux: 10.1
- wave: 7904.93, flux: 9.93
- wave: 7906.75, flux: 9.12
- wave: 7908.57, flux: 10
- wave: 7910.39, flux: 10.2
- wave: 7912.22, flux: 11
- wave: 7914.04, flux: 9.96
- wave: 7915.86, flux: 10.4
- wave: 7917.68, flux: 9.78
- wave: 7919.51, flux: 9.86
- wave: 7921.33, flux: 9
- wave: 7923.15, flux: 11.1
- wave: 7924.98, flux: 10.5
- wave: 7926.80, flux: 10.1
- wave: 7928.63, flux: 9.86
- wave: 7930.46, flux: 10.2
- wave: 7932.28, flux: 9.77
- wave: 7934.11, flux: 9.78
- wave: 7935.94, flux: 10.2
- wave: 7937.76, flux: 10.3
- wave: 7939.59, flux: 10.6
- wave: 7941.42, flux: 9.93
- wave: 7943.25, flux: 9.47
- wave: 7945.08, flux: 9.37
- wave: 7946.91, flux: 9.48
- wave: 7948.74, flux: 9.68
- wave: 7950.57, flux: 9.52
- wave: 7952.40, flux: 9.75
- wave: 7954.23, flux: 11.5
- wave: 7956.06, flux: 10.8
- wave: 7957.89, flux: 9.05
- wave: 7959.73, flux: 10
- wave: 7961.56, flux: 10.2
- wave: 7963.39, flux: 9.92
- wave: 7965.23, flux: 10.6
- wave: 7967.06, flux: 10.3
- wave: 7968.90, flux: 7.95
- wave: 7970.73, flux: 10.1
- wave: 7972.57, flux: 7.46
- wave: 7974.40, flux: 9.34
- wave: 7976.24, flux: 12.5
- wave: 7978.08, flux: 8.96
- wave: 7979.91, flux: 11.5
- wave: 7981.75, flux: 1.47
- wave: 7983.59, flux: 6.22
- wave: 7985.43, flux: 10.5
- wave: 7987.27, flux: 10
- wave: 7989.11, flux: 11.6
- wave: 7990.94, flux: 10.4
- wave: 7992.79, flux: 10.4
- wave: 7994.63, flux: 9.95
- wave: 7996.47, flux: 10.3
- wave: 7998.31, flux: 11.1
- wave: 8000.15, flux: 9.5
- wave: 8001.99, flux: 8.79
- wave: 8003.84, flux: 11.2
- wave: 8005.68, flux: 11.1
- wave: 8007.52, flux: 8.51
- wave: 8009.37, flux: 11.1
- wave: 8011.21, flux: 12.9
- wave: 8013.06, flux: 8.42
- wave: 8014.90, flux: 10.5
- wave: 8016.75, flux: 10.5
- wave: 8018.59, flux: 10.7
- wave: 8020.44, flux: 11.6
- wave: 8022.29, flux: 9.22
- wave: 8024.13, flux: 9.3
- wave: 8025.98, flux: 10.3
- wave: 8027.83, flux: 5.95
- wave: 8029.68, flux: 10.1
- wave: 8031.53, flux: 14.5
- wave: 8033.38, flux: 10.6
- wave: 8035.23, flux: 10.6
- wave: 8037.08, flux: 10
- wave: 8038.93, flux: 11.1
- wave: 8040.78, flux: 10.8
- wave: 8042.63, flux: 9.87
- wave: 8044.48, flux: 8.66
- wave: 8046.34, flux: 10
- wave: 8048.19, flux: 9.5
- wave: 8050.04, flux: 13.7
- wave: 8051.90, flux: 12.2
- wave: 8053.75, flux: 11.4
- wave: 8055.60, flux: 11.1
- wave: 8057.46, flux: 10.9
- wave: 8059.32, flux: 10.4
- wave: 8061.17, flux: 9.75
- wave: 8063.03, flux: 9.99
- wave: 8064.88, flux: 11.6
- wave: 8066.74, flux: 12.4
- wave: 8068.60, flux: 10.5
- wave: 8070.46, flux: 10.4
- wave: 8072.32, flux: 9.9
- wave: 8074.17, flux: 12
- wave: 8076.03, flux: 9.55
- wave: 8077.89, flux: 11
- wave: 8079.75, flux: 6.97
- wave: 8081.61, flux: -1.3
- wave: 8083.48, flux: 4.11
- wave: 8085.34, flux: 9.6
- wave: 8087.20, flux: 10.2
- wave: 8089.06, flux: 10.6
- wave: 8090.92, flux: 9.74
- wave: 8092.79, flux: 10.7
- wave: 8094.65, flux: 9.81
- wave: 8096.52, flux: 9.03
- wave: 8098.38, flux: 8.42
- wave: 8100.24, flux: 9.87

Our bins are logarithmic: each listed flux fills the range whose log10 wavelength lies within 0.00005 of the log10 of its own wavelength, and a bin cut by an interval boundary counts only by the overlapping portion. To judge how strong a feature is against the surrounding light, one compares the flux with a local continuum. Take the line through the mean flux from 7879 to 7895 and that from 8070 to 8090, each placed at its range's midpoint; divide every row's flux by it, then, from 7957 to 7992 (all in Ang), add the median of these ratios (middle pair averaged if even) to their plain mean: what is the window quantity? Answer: 2.04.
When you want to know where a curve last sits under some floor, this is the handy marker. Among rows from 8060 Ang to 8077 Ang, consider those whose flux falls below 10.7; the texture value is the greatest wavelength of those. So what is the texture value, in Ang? 8076.03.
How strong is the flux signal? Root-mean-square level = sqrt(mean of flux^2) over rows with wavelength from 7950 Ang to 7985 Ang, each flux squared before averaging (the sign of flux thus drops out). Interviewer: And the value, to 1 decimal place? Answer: 9.6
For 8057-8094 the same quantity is 9.9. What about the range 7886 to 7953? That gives 10.0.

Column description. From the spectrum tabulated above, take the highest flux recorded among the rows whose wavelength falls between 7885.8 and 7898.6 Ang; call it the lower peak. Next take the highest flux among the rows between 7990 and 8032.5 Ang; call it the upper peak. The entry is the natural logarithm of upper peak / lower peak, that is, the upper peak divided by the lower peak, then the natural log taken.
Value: 0.21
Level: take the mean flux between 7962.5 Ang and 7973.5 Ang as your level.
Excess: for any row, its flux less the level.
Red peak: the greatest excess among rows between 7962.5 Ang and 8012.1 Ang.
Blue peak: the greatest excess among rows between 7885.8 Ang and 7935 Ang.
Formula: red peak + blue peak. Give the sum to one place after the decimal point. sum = 5.8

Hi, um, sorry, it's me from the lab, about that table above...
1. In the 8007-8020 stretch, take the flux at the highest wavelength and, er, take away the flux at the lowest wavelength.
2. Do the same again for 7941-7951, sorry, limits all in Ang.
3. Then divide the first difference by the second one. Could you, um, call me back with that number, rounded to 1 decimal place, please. -5.3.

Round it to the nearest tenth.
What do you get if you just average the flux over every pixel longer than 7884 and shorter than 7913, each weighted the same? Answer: 10.1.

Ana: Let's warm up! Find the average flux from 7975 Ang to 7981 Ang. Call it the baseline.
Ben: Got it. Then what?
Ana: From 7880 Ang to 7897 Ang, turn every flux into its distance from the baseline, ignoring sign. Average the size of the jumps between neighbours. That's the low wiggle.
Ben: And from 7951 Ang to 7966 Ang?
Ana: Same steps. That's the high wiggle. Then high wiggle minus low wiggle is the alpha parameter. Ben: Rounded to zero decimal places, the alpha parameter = 0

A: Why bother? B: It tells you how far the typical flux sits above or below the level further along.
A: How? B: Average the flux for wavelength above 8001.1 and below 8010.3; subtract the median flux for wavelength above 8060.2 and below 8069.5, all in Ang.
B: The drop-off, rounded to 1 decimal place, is -0.4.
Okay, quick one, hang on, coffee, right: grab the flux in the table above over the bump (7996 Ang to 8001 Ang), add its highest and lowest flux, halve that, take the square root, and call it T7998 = 3.21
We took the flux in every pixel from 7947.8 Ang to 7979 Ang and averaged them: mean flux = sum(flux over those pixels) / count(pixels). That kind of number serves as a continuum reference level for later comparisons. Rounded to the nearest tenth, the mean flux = 9.9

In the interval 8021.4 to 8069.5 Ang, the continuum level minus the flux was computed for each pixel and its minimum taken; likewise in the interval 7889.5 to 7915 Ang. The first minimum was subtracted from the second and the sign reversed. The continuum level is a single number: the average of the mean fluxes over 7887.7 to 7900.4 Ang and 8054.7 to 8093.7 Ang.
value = -2.8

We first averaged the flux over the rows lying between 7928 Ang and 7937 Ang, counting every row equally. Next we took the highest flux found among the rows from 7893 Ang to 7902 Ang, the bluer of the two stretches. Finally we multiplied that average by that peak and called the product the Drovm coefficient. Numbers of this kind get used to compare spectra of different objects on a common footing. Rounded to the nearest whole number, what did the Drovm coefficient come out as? 104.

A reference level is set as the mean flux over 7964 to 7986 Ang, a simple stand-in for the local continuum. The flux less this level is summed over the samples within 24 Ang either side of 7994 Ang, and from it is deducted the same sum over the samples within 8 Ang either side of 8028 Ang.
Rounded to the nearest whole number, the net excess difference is 11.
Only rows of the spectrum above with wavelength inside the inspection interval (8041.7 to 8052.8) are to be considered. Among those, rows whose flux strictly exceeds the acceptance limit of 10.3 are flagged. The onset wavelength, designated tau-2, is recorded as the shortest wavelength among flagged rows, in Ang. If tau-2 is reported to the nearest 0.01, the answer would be 8050.04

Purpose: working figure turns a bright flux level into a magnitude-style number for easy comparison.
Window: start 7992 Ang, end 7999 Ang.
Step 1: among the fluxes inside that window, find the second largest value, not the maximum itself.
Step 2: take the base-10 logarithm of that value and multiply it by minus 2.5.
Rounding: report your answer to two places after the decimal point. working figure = -2.54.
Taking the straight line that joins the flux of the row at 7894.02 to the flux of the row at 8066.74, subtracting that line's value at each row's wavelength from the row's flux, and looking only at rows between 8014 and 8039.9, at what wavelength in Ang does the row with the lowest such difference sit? 8027.83 Ang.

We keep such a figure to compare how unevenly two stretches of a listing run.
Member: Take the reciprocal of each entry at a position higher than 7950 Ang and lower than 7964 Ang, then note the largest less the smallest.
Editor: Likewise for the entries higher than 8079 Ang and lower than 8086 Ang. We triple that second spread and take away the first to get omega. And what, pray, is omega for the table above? 3.01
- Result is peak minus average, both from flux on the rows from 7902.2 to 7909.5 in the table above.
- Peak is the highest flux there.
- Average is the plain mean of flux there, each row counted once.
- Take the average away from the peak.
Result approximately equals 0.3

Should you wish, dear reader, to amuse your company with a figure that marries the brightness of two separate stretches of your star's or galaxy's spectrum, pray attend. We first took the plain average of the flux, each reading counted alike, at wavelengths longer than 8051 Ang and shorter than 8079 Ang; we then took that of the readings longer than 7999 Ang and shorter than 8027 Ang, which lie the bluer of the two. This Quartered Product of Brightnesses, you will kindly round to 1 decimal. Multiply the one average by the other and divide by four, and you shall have 27.8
